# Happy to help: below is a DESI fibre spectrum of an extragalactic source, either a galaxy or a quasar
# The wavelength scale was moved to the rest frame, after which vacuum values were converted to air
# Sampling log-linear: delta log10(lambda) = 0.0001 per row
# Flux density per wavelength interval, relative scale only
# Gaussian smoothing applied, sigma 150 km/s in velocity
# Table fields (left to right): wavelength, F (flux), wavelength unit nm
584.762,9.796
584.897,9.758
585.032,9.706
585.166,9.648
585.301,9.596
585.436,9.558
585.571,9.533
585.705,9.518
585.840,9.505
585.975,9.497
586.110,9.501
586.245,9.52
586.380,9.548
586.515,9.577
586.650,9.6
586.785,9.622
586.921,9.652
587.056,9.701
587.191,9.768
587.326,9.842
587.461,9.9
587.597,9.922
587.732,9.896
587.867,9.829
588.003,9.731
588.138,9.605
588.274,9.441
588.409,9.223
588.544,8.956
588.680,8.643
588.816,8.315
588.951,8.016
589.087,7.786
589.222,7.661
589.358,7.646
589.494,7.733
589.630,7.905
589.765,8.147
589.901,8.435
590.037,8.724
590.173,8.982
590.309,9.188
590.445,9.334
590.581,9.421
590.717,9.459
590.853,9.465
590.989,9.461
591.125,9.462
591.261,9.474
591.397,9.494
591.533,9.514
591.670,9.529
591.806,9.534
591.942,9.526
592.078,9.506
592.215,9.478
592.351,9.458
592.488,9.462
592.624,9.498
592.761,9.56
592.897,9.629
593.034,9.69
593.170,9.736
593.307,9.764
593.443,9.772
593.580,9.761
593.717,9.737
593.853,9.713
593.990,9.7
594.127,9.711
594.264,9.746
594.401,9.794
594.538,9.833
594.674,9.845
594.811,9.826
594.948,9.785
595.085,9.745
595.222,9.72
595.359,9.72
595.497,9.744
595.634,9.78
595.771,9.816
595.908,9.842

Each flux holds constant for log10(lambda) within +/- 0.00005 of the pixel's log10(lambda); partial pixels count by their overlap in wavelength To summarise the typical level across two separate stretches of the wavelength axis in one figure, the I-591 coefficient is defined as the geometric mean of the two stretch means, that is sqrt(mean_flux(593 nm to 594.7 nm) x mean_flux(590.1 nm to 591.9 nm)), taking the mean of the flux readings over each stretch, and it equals 9.58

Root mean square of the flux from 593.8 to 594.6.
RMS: 9.75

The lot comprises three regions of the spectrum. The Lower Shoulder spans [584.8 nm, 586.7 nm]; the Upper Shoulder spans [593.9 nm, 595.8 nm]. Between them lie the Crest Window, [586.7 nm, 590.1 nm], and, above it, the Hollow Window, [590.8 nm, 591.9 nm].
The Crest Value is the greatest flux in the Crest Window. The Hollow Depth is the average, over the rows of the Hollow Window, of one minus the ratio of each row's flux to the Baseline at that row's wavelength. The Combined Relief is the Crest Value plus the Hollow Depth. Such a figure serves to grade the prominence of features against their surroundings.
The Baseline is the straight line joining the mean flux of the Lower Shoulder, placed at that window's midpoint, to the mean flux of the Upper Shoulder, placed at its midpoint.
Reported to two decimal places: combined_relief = 9.94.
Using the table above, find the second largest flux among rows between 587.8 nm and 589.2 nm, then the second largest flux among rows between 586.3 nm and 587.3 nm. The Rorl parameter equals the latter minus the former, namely -0.03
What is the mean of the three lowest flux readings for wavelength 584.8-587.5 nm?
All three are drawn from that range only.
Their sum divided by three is 9.5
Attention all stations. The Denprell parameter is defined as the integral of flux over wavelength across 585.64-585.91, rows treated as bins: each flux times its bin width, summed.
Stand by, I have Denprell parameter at 2.57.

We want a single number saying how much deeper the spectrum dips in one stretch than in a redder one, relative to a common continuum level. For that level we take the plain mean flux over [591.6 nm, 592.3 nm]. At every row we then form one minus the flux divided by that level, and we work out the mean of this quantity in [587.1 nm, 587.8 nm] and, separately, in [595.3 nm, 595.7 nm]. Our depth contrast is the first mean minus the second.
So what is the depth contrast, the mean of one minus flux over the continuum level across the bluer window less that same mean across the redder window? -0.01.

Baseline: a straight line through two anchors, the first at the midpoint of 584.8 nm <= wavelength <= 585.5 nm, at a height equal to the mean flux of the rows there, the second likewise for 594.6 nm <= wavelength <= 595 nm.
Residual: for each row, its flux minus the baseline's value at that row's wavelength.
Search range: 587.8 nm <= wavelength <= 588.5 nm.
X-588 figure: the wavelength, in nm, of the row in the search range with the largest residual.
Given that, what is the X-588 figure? 587.867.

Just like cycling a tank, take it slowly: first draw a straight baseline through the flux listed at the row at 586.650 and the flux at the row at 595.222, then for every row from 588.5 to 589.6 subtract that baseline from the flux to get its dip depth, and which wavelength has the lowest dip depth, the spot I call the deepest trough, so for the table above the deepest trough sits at 589.358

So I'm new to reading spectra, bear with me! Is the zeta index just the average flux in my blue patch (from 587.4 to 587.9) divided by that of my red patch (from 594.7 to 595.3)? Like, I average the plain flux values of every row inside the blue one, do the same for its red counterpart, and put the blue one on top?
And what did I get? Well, 1.01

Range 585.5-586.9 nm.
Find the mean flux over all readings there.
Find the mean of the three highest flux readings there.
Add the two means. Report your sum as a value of 19.1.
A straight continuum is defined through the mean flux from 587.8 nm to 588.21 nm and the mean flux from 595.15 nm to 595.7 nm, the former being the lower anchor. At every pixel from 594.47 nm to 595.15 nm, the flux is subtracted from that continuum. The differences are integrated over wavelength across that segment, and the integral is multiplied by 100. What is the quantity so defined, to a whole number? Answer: -5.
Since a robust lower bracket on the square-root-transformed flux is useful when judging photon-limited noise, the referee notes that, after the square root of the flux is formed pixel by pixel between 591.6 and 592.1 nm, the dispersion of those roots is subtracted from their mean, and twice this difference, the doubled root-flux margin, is 6.17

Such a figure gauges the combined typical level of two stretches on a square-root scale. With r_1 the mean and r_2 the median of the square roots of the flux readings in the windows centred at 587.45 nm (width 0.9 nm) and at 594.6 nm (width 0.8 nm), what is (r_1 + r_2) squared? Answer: 39.3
